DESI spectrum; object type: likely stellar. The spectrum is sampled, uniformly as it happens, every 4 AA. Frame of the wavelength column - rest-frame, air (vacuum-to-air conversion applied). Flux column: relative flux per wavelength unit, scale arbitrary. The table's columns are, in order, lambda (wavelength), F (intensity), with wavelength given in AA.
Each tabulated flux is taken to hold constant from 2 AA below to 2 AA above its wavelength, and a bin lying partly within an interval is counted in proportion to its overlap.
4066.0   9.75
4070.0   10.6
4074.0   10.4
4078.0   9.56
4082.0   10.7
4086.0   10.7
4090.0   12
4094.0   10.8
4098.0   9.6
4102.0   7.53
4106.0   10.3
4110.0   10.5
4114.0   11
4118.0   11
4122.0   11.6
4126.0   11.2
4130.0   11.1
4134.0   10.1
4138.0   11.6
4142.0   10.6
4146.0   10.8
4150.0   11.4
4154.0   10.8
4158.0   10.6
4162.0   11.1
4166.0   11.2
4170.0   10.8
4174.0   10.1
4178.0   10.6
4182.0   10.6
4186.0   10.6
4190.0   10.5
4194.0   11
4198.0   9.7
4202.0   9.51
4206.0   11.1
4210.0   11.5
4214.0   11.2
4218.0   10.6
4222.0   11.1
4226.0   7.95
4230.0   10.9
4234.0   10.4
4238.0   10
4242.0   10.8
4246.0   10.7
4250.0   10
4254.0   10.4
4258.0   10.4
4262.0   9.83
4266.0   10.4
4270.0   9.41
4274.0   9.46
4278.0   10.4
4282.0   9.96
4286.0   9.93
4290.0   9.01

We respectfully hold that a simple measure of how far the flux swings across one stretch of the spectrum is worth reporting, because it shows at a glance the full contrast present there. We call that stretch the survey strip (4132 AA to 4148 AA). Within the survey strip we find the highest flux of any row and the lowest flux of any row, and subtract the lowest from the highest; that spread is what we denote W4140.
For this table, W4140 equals 1.50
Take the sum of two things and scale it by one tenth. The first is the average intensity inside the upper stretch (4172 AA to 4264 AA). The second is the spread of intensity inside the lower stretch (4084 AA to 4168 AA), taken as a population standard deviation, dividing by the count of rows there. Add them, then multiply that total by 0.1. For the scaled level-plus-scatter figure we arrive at 1.13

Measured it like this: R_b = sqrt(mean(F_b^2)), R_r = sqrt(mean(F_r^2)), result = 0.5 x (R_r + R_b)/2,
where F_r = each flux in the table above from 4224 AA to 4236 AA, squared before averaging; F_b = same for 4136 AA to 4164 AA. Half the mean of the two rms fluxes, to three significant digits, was 5.21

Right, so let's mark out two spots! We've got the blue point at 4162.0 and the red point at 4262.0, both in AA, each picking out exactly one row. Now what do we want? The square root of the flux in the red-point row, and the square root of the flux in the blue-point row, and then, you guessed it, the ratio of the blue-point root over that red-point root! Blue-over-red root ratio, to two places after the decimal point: 1.06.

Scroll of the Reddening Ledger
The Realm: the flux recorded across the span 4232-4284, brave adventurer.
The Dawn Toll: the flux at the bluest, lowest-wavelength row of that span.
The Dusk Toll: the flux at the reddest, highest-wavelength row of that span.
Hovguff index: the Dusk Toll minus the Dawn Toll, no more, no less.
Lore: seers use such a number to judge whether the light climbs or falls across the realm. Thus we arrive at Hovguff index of -0.44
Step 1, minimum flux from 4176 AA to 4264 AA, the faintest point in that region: 7.95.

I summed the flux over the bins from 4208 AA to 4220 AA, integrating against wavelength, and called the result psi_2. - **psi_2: 133.2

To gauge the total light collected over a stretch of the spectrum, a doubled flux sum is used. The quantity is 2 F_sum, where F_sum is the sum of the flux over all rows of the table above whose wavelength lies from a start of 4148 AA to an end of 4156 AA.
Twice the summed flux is 44.4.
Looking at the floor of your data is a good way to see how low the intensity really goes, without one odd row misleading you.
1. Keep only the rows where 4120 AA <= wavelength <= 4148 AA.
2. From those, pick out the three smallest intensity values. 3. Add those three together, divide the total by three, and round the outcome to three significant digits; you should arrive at 10.5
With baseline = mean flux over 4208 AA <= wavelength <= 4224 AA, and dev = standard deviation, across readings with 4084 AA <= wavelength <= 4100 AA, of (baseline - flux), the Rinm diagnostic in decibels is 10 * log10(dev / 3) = -5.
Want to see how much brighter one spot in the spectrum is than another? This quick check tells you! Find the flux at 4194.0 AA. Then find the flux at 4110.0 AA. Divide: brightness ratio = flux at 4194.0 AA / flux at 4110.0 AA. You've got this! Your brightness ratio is 1.05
